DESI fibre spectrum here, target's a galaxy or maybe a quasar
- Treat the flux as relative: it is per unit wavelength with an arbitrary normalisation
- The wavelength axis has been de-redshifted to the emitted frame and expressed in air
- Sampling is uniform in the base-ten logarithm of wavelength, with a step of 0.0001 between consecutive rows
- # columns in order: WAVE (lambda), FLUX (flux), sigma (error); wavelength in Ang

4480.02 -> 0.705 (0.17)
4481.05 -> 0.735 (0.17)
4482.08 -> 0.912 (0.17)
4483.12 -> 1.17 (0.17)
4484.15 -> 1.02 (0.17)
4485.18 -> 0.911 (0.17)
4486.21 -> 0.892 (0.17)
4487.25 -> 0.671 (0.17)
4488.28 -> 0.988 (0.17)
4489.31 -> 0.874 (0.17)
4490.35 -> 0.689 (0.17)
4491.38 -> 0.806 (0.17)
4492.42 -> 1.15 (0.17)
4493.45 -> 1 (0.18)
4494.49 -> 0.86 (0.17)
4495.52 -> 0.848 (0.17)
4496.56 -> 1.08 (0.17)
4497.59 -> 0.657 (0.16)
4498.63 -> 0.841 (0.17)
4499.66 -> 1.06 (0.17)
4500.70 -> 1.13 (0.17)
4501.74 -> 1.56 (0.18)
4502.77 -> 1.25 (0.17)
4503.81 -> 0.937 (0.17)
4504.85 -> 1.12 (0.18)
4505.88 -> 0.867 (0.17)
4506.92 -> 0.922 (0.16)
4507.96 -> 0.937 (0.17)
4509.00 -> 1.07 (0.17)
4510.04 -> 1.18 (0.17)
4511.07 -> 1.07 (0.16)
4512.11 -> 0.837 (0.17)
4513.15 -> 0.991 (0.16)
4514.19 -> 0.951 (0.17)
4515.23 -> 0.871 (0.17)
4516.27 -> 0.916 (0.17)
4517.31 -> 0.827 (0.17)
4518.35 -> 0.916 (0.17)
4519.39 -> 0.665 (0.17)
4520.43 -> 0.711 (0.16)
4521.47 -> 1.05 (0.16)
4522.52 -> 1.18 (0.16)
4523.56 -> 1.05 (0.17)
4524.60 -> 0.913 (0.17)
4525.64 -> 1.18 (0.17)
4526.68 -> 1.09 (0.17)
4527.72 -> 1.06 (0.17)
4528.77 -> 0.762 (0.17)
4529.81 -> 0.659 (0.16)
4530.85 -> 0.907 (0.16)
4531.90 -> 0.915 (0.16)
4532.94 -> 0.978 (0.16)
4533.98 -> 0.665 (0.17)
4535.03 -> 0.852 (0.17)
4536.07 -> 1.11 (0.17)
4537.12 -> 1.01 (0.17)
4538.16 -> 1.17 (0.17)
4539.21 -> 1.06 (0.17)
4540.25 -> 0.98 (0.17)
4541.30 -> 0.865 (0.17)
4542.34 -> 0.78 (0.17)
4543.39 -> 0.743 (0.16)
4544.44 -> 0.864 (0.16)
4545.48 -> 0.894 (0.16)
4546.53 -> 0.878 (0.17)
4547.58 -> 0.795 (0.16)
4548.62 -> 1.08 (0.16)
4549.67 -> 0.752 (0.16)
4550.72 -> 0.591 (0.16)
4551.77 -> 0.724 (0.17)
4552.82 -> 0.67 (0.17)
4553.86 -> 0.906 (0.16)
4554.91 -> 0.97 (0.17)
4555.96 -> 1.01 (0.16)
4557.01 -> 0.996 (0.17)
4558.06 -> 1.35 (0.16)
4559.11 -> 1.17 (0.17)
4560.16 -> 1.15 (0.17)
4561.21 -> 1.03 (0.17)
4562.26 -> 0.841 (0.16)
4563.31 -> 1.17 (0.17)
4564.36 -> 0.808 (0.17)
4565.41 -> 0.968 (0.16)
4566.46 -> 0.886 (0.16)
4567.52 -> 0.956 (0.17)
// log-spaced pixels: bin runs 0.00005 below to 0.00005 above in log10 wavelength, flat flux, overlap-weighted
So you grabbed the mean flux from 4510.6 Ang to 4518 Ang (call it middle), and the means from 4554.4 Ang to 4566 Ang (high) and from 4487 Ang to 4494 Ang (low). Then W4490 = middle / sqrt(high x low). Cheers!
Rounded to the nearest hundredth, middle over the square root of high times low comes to 0.96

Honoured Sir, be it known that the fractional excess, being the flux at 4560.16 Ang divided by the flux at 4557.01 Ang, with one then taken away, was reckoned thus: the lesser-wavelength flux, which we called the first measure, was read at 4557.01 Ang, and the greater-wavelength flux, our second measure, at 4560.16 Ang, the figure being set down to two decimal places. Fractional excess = 0.15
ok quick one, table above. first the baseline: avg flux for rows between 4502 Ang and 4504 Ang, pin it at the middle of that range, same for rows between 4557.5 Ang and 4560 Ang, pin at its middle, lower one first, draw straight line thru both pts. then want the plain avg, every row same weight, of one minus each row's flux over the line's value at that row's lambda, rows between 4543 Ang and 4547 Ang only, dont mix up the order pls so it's 0.31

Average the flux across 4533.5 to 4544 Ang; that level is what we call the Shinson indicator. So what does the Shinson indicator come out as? 0.92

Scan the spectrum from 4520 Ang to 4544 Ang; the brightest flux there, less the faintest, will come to 0.52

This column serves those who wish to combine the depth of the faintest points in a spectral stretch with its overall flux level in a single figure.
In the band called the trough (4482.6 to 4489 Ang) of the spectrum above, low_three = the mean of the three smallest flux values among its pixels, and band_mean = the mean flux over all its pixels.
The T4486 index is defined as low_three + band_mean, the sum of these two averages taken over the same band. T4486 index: 1.77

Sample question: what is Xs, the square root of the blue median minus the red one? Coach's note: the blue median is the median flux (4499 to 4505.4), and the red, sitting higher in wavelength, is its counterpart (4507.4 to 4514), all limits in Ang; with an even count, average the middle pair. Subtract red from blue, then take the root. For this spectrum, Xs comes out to 0.31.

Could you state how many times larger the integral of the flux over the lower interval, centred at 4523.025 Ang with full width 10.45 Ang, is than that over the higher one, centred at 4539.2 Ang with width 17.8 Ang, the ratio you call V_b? 0.63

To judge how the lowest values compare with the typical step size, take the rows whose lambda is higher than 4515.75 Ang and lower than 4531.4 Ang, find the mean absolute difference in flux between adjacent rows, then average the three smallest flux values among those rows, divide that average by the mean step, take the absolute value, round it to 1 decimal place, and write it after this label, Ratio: 4.2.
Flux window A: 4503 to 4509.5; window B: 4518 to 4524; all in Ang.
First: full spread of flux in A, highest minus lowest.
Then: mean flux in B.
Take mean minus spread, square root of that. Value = 0.82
